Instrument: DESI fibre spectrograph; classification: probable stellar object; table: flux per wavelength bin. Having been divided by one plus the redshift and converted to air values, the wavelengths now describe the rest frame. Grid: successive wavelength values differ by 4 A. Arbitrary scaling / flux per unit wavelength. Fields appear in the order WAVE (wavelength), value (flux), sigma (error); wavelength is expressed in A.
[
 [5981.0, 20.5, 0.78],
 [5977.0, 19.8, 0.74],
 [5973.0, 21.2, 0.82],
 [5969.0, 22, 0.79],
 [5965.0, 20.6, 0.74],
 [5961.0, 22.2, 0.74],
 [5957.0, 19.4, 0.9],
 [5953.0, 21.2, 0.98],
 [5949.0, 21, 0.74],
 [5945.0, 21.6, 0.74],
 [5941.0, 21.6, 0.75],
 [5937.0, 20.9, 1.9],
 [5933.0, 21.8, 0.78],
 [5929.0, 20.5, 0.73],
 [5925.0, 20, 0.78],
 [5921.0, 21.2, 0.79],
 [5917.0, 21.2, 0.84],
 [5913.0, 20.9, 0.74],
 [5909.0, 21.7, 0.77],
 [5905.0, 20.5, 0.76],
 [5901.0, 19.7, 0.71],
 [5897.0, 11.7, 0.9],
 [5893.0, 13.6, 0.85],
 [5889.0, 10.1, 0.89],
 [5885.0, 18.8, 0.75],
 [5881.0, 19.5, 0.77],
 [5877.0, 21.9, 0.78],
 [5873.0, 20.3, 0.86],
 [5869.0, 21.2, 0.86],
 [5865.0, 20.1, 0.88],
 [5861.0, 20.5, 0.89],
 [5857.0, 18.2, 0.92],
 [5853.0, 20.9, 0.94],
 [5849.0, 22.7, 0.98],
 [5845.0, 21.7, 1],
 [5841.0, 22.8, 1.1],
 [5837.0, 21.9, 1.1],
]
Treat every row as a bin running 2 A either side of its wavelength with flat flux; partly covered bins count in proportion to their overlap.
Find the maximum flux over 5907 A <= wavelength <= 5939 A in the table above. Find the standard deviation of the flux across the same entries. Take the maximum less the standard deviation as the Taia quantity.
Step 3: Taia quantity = 21.2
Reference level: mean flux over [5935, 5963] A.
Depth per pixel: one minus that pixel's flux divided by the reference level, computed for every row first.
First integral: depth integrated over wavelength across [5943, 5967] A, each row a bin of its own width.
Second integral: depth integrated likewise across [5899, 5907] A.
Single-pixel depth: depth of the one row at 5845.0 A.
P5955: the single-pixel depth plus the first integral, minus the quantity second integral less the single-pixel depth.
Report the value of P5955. -0.30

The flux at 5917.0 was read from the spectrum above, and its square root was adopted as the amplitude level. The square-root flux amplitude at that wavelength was 4.60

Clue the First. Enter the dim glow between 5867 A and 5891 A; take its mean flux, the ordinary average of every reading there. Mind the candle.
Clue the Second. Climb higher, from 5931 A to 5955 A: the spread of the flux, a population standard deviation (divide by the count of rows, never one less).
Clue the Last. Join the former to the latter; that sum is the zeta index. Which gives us 19.0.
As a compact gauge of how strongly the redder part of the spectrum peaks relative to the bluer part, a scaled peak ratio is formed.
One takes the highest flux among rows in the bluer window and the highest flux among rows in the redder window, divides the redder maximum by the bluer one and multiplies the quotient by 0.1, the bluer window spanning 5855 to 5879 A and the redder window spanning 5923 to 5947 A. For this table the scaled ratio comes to 0.100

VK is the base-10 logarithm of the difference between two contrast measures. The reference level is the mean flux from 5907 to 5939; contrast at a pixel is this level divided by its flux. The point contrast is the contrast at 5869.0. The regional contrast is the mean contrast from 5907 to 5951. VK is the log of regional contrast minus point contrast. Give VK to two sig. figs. -2.4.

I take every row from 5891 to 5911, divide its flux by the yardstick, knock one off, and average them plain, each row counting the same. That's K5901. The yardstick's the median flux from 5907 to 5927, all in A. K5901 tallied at -0.18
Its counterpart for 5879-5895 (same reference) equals -0.27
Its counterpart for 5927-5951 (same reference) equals 0.00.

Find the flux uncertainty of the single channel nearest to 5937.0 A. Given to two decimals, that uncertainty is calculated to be 1.90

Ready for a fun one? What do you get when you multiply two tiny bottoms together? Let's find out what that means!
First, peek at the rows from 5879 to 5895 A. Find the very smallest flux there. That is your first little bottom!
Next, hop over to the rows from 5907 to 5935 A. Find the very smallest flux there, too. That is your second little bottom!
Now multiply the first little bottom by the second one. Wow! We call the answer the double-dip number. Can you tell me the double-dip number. 202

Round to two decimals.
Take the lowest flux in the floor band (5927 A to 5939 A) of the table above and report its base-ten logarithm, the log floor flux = 1.31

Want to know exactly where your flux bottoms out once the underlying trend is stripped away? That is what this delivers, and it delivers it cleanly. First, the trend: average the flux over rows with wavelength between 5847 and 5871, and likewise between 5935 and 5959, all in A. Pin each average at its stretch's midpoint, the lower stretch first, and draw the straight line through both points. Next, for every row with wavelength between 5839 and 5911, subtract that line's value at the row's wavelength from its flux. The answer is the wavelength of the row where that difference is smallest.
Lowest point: 5889.0 A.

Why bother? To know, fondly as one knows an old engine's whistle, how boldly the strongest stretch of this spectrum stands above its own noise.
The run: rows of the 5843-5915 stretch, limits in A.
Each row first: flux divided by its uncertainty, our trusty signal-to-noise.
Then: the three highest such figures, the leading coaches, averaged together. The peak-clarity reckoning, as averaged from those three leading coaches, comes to 28.2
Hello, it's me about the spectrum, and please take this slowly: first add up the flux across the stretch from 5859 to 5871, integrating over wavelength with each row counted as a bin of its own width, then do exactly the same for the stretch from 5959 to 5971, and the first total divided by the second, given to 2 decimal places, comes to 0.95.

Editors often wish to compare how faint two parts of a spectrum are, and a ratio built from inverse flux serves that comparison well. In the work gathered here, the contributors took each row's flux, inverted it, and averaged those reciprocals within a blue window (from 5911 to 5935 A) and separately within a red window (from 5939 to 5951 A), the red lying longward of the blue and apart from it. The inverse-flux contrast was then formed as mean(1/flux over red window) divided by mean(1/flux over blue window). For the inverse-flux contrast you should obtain 0.98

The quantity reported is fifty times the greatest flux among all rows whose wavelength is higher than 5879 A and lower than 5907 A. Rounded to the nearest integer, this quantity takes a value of 1025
